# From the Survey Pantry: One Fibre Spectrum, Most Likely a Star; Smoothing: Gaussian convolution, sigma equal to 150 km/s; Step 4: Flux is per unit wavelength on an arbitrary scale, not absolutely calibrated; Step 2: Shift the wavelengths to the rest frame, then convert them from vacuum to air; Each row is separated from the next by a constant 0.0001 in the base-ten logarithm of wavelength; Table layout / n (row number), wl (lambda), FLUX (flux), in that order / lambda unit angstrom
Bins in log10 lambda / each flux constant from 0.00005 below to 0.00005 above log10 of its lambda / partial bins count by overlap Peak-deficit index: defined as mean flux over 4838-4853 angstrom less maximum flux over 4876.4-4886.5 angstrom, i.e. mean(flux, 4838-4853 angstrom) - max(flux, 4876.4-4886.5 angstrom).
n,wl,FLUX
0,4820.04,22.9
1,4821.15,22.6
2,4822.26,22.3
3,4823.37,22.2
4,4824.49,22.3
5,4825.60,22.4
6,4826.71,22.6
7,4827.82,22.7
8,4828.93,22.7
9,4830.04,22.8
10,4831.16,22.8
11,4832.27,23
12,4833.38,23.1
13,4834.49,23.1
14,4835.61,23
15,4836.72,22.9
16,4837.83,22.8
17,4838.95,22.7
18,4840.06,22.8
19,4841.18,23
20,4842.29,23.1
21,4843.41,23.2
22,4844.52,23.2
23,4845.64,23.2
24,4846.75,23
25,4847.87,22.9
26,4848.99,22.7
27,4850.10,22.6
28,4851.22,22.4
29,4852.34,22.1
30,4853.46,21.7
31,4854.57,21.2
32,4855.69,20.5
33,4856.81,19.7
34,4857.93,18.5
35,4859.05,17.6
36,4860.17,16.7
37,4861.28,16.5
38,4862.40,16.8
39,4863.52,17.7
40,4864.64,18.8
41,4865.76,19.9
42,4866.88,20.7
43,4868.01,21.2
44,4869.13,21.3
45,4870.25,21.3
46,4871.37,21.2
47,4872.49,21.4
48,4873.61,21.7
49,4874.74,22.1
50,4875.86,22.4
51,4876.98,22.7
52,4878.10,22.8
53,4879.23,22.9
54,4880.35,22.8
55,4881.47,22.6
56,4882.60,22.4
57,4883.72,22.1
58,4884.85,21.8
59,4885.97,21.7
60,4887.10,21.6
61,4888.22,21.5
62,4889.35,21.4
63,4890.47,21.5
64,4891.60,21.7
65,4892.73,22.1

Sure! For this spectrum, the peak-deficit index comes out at -0.1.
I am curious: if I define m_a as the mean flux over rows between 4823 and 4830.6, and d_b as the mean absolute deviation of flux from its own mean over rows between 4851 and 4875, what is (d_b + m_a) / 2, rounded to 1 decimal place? 12.1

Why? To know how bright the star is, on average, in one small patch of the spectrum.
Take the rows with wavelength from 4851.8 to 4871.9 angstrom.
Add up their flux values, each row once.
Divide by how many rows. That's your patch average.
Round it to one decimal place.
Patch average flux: 19.6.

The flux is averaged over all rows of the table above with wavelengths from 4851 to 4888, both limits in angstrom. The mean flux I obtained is 20.8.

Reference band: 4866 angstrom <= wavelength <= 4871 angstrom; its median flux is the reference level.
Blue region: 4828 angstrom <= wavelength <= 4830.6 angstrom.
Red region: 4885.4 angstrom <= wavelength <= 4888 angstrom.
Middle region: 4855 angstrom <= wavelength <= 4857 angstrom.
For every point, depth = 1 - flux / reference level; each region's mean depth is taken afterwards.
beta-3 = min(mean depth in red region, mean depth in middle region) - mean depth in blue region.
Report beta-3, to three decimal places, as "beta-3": 0.052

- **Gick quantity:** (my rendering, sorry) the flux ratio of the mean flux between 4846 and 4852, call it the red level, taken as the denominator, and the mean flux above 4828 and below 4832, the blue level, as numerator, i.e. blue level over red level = 1.00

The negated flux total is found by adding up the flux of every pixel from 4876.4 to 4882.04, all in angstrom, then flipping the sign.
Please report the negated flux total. -114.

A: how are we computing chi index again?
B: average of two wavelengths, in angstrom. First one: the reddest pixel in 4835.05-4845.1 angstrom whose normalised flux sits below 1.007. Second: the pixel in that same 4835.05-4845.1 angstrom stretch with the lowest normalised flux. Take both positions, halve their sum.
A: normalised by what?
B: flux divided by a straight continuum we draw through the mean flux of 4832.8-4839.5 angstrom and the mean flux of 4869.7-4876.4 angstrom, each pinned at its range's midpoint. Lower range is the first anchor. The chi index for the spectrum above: 4839.5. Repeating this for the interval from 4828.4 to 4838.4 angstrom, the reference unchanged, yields 4833.4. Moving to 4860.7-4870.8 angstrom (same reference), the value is 4865.8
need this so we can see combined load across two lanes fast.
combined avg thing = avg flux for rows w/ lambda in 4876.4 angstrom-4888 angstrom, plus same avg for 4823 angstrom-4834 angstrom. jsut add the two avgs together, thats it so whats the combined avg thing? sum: 45.0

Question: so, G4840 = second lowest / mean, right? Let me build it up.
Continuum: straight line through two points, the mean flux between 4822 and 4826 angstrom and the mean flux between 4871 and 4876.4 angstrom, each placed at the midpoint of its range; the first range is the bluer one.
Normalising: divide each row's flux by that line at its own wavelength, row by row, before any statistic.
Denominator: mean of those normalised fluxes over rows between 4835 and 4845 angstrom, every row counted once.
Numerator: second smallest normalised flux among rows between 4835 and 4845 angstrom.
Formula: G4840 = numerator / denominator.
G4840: 0.992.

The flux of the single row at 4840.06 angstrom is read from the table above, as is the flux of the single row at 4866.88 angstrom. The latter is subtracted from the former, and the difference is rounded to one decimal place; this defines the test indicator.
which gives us 2.1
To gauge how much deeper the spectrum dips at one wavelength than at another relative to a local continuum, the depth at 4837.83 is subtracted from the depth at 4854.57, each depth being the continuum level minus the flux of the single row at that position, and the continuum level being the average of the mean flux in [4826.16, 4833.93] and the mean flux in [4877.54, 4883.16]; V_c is 1.6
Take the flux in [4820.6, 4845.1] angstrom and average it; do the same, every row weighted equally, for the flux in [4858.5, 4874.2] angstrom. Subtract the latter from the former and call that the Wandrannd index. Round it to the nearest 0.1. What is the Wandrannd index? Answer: 3.3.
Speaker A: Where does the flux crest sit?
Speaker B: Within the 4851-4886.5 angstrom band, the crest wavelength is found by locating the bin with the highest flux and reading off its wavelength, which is 4879.23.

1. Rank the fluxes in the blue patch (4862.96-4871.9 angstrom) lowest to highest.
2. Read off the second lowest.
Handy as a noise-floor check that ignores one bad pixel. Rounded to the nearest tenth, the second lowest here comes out 18.8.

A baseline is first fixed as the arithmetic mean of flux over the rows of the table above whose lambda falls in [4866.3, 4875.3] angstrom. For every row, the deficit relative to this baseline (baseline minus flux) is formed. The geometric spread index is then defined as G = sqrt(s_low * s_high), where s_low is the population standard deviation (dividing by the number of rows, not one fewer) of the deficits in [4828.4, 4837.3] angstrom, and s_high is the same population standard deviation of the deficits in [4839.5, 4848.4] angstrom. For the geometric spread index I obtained 0.14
